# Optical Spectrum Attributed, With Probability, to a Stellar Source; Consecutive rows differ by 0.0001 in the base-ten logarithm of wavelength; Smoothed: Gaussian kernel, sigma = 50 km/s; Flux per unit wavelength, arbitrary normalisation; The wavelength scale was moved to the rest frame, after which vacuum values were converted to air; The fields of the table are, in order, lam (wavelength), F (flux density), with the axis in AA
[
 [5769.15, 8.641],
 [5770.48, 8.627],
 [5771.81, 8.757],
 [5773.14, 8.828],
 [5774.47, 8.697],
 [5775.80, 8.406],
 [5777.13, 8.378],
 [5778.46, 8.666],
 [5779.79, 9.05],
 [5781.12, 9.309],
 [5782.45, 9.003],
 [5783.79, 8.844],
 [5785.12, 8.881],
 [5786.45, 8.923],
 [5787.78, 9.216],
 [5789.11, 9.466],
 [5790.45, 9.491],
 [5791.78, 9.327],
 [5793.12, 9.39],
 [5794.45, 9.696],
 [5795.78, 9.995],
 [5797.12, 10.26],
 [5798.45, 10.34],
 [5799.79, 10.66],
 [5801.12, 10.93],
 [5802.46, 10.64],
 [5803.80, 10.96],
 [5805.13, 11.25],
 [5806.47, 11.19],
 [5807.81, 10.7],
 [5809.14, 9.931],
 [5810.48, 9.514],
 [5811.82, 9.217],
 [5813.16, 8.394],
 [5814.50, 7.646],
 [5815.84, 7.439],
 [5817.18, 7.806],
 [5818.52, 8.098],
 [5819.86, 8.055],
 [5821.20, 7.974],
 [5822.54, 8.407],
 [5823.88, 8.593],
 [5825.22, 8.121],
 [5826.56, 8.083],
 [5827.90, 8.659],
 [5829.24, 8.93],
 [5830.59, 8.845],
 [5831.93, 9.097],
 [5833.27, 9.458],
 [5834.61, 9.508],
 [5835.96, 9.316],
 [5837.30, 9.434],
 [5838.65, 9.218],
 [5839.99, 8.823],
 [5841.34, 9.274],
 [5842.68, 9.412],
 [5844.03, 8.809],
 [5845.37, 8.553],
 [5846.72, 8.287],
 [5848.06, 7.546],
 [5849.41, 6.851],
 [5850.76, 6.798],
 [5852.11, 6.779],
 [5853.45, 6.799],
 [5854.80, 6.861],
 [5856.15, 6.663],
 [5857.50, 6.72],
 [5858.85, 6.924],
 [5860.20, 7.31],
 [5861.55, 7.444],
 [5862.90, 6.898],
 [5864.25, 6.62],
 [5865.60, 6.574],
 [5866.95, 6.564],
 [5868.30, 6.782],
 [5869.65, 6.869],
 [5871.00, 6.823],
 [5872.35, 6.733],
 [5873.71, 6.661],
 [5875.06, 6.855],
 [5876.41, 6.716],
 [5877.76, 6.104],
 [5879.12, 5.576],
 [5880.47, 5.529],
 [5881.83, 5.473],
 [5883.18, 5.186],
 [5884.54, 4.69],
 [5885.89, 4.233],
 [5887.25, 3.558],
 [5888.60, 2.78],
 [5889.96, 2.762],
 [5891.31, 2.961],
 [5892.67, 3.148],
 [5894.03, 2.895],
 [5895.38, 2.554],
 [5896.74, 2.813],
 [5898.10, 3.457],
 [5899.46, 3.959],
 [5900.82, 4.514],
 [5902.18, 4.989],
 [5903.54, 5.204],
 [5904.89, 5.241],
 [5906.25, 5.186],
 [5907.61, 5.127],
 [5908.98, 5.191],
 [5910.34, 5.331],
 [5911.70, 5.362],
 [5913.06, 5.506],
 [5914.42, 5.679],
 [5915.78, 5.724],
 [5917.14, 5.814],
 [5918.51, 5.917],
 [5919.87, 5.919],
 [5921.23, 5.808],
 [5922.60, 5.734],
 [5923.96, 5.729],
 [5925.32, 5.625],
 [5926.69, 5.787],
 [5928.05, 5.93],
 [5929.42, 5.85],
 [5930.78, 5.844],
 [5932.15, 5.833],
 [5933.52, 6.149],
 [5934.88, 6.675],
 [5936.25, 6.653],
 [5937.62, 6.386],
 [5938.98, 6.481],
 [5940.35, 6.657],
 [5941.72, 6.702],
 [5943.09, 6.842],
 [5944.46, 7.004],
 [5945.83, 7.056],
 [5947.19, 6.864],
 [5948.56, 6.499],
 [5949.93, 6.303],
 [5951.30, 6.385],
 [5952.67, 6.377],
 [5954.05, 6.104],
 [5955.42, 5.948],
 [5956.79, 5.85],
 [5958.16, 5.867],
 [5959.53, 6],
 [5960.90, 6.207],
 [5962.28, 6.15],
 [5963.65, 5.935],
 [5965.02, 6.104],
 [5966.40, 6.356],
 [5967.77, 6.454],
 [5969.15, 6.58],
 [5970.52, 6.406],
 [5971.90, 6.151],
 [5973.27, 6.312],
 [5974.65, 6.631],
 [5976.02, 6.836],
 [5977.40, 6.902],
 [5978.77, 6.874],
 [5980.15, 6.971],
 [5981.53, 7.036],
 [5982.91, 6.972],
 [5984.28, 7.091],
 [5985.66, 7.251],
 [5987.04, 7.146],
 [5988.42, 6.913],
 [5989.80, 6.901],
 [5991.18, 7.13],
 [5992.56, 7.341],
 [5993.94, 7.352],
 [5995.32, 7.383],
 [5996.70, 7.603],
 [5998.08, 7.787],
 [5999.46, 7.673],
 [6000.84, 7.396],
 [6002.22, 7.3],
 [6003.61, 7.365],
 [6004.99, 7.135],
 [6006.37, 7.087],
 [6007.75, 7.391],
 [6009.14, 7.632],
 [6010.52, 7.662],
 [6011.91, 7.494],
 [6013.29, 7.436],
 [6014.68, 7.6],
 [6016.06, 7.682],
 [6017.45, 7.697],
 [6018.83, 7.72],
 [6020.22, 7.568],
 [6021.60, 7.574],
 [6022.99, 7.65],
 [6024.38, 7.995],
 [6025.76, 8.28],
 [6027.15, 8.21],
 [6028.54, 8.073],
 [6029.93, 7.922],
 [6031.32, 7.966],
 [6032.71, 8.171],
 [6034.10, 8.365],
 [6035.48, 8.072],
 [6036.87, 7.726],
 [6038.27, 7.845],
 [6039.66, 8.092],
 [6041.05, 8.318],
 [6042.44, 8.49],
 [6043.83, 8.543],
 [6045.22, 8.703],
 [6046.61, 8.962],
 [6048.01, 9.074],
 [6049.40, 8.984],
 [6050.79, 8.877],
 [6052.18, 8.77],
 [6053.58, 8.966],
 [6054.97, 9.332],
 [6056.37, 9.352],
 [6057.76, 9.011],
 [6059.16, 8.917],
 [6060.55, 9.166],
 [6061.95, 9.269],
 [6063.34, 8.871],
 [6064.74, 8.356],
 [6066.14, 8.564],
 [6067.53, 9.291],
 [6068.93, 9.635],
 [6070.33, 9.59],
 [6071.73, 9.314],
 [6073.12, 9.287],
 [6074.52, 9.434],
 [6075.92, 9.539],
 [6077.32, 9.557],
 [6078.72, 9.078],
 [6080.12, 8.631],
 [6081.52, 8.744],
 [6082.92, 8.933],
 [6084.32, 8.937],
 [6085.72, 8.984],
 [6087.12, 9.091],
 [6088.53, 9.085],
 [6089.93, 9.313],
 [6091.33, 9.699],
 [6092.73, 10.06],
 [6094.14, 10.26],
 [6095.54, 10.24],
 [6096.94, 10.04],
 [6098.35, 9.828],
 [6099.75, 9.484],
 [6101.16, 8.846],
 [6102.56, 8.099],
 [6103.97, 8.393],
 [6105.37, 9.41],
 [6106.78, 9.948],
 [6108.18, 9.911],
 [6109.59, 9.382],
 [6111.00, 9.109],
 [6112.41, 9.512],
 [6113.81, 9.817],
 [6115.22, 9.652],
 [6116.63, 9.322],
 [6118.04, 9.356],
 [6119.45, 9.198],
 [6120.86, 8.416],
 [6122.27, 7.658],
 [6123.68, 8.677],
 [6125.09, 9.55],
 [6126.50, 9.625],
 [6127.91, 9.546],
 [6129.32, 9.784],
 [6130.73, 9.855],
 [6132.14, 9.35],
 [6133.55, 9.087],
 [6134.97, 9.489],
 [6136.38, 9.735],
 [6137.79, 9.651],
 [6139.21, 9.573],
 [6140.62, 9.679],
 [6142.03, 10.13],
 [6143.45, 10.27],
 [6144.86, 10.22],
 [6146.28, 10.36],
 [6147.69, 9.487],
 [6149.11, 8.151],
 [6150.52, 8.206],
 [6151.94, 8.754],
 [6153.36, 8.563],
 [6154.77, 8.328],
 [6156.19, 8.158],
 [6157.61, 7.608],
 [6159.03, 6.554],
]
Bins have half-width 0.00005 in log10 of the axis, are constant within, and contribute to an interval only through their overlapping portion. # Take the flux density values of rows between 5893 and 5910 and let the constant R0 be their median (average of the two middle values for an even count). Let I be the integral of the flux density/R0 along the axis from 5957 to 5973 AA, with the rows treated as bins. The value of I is 21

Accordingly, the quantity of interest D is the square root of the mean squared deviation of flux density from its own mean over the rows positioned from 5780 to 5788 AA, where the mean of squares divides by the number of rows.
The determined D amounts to 0.17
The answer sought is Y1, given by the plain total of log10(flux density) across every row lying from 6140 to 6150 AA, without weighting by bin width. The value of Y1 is 6.9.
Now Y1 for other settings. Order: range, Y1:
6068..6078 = 6.8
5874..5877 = 1.7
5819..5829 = 6.4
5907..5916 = 5.1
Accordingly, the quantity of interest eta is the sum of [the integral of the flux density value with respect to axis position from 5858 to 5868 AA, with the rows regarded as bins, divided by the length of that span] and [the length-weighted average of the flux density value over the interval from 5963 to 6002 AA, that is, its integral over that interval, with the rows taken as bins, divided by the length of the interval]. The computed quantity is 13.8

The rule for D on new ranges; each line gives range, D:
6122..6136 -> 0.63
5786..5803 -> 0.61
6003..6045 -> 0.38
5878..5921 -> 1.12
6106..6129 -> 0.58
